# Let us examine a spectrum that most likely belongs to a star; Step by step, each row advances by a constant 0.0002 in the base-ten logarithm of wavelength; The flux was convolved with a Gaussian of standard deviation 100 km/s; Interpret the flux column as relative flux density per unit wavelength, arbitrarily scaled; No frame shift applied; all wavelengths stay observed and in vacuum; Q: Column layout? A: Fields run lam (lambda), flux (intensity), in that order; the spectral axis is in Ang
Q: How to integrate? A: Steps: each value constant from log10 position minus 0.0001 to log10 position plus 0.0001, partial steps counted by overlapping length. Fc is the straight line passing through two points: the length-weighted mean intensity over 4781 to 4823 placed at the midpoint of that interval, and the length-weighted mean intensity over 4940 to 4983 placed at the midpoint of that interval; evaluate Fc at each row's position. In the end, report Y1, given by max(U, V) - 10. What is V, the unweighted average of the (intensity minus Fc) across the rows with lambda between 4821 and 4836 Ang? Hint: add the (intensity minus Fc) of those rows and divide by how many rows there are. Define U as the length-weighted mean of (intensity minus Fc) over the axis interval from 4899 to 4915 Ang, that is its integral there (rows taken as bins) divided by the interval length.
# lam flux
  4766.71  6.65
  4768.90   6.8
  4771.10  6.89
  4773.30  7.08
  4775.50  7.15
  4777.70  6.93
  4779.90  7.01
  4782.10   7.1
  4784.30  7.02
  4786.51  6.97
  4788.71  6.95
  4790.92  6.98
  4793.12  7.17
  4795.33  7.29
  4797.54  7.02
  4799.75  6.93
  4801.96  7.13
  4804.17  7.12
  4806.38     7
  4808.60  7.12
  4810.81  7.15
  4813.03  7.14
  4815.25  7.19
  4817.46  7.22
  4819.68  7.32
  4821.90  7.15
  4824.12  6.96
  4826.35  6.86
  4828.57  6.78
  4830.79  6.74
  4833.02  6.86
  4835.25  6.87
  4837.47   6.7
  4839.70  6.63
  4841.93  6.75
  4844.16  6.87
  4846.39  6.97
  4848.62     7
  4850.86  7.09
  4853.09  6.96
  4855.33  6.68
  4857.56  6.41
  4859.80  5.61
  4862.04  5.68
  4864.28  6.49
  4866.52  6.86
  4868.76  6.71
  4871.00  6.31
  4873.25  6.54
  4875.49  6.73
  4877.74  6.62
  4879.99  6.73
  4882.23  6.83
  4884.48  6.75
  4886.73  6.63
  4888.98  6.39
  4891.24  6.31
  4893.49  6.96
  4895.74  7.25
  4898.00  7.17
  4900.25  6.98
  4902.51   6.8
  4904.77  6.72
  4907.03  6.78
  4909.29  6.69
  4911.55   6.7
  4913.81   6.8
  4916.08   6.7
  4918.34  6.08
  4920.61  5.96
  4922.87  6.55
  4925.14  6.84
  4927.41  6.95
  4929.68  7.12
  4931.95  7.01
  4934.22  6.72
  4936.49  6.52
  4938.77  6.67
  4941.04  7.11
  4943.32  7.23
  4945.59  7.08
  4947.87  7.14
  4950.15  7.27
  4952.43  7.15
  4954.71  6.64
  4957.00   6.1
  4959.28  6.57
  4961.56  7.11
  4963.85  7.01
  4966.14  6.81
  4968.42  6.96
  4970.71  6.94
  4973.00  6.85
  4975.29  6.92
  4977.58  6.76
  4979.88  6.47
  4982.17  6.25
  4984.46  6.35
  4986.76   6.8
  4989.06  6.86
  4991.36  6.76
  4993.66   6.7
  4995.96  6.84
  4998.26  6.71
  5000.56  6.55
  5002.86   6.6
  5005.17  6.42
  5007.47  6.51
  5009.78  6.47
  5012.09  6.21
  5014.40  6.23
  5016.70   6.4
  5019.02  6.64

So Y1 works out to -10.2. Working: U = -0.16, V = -0.18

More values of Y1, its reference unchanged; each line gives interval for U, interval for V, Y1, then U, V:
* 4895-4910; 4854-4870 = -10.0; -0.04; -0.67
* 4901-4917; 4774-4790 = -10.1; -0.20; -0.12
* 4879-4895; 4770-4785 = -10.1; -0.31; -0.12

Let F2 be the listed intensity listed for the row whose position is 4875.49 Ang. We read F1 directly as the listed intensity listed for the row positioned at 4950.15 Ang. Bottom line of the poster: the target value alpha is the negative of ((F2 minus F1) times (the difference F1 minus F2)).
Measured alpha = 0.29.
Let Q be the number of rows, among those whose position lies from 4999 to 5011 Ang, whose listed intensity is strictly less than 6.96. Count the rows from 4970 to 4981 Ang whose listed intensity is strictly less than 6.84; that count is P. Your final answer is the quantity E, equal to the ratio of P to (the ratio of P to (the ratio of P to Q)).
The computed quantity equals 0.4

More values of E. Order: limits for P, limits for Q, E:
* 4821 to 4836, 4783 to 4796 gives 2.0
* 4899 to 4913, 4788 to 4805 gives 2.5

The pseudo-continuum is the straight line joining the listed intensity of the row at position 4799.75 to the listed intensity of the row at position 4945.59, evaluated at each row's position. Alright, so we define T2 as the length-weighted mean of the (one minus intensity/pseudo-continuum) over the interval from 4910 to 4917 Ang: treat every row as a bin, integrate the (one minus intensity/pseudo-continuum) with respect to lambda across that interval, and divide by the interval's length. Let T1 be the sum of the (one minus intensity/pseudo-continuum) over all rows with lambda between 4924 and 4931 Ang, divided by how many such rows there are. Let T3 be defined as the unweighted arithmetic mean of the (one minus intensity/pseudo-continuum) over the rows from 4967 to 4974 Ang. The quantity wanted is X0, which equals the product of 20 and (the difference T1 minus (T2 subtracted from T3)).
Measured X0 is 0.6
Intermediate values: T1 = 0.01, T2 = 0.045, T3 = 0.027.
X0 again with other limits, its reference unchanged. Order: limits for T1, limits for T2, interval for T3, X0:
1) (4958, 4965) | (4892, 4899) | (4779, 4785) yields 0.8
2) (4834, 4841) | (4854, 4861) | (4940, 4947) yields 3.0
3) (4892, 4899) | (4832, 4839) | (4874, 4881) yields -0.7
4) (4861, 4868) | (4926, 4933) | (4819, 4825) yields 2.5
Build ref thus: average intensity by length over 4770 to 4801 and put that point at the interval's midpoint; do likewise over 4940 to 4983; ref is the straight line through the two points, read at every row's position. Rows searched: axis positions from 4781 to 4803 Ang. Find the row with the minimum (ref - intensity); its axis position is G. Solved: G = 4795.33 Ang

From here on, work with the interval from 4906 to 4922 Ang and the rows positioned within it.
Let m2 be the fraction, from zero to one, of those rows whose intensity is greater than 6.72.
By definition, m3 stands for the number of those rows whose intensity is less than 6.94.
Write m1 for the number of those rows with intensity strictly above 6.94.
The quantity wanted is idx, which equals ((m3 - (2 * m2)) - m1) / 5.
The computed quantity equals 1.29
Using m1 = 0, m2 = 0.3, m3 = 7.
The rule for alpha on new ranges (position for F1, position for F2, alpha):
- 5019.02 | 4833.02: 0.05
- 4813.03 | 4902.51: 0.12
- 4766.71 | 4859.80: 1.08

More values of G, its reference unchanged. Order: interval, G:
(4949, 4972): 4950.15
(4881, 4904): 4895.74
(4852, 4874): 4853.09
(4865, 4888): 4866.52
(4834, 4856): 4850.86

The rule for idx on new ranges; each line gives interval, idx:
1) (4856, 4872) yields 1.34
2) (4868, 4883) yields 1.23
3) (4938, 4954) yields -1.34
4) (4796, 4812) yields -1.40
